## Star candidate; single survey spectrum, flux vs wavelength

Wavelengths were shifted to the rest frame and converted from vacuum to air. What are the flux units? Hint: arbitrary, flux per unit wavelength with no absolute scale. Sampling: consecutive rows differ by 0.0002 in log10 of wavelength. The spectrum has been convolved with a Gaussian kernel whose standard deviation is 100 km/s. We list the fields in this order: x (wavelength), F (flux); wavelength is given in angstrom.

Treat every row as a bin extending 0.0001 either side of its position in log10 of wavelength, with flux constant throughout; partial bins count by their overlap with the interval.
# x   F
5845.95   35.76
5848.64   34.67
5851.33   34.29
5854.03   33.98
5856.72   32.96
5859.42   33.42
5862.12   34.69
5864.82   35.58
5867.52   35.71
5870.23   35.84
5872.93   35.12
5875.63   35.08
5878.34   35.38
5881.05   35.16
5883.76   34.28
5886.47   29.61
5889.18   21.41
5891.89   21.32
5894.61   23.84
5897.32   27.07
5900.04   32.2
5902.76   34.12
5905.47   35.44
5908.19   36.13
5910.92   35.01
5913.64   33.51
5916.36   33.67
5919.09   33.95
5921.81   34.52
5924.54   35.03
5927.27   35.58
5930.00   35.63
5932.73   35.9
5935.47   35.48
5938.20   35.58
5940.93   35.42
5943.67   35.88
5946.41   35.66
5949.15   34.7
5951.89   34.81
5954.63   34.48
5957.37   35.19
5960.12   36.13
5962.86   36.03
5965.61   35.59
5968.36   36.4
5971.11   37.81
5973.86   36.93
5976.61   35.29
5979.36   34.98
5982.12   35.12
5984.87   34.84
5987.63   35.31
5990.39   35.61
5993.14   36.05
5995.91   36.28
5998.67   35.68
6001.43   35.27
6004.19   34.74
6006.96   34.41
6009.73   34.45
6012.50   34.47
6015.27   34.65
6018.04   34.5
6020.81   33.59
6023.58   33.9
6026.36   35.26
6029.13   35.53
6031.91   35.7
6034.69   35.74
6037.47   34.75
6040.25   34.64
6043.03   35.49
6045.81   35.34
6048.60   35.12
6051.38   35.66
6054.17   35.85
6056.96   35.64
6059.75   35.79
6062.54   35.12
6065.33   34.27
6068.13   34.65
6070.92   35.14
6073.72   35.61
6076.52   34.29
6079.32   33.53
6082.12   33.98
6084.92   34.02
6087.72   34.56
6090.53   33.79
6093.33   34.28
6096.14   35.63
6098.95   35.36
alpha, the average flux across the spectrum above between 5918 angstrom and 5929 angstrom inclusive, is 34.8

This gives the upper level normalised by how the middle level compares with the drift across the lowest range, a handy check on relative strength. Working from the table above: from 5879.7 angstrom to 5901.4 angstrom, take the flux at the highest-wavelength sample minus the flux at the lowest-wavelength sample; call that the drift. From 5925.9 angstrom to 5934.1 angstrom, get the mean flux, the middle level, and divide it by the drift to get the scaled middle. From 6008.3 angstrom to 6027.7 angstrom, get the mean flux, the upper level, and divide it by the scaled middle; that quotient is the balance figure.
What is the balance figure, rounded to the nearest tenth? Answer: -2.9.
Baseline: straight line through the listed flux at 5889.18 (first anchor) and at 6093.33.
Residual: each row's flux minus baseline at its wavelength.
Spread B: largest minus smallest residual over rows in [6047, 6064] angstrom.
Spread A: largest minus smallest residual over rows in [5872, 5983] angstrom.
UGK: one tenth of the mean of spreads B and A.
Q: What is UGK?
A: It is 0.81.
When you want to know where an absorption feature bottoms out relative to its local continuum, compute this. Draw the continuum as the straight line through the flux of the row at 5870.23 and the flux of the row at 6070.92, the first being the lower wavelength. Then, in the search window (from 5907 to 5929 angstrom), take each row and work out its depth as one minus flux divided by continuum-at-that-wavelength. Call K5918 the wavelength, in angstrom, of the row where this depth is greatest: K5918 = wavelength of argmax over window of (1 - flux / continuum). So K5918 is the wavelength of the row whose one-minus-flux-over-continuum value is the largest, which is 5913.64 angstrom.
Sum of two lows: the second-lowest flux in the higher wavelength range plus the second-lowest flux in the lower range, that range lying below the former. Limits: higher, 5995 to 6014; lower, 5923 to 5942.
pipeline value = 69.9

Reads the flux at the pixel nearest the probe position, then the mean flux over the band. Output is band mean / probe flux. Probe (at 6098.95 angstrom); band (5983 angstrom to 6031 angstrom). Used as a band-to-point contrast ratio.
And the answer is 0.99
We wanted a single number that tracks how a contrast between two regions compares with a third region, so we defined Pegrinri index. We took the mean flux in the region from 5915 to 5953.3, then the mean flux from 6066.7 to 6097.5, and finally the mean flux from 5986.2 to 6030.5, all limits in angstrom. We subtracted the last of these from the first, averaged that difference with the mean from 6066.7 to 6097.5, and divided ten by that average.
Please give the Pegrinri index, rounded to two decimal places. 0.58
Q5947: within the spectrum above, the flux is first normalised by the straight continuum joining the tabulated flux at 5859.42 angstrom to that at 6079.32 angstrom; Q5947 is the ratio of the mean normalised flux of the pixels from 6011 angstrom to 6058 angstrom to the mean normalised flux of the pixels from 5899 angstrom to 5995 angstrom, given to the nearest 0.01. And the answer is 0.99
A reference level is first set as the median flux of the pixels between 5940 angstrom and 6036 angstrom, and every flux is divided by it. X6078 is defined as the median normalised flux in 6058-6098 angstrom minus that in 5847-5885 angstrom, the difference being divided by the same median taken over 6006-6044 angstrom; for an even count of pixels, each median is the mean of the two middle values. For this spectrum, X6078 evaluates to -0.013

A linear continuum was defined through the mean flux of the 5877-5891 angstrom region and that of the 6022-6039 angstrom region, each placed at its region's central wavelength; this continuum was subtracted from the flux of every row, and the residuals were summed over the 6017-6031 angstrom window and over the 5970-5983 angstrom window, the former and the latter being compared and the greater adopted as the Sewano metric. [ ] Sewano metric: 12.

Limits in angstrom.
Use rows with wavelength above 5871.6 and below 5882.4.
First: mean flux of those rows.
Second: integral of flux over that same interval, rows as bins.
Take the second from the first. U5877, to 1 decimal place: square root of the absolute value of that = 18.6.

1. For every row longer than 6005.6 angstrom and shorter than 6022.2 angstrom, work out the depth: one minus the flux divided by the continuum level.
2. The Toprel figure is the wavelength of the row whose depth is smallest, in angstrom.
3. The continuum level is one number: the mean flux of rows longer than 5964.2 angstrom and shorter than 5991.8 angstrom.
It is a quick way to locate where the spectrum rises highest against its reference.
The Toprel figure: 6015.27 angstrom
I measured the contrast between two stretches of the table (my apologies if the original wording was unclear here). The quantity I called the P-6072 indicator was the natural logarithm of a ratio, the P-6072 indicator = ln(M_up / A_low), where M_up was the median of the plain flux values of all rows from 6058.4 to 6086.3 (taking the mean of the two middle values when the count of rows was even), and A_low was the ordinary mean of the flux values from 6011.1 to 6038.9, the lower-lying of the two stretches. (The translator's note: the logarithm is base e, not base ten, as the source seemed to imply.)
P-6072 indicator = -0.010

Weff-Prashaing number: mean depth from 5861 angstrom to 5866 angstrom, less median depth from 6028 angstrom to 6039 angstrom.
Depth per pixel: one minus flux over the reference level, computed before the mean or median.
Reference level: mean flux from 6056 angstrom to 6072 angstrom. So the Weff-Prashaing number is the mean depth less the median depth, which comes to 0.014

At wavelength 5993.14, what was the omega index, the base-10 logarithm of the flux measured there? 1.56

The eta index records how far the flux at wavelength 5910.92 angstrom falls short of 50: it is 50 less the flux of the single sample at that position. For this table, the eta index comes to 15.0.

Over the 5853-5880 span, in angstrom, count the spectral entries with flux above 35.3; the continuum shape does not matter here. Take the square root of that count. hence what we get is 2.0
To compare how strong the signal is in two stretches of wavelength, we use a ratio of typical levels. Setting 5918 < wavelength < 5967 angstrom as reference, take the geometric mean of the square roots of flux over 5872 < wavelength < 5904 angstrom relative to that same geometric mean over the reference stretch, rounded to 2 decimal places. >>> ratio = 0.92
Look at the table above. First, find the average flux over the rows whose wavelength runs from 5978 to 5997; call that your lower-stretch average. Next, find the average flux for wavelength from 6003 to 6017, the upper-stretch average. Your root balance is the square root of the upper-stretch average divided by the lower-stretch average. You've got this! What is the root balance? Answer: 0.99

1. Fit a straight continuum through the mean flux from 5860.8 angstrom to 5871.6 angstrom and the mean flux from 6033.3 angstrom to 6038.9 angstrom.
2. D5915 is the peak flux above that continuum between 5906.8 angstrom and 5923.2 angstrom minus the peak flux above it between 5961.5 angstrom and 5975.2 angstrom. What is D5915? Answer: -1.8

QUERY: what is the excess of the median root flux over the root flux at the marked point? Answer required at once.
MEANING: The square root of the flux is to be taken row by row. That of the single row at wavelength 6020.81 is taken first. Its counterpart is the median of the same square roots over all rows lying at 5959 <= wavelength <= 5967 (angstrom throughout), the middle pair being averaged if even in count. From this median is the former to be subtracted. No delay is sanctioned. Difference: 0.21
